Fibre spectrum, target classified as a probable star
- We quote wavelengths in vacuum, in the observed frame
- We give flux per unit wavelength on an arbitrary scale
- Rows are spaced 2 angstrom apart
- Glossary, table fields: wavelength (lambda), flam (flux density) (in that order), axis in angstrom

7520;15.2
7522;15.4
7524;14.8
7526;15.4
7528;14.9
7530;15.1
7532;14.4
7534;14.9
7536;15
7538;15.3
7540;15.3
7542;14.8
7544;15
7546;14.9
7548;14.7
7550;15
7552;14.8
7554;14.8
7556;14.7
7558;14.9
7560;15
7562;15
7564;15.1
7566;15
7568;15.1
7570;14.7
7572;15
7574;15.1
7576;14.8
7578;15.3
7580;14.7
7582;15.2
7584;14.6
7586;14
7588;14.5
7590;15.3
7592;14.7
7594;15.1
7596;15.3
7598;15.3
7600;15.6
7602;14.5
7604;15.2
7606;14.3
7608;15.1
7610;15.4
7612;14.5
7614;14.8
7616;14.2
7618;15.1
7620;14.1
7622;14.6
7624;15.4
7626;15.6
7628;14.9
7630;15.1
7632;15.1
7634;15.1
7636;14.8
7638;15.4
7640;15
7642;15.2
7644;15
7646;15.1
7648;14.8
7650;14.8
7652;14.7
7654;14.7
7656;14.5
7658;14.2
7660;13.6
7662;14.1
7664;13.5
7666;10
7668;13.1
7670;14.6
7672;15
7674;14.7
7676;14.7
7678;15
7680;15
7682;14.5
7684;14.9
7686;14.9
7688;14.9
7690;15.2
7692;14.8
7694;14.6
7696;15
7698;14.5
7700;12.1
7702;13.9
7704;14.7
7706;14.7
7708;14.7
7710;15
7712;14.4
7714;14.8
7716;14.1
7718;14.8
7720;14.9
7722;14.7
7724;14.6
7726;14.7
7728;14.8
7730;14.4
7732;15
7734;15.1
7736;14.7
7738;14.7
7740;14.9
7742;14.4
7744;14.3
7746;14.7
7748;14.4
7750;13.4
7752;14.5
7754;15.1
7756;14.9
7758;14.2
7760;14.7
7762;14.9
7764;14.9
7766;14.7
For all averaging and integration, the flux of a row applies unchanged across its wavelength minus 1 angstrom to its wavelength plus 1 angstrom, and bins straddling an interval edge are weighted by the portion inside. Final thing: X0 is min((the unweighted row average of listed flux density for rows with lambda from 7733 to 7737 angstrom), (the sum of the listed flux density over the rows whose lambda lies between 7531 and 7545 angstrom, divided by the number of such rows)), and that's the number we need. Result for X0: 14.9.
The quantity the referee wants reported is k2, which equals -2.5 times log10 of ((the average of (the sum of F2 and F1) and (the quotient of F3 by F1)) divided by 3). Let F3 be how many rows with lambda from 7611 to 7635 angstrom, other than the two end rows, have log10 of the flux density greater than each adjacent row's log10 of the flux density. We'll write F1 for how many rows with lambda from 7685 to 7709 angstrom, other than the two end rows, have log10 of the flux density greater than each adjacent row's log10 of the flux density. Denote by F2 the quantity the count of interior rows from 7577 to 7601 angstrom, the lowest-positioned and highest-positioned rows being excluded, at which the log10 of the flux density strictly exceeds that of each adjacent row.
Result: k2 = 0.09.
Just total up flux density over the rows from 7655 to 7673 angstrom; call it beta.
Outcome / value 123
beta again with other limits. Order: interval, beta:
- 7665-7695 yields 216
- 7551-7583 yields 239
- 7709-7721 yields 88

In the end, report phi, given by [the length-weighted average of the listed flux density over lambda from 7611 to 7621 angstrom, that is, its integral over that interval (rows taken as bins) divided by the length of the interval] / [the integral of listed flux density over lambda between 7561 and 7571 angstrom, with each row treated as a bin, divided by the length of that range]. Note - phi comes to 0.971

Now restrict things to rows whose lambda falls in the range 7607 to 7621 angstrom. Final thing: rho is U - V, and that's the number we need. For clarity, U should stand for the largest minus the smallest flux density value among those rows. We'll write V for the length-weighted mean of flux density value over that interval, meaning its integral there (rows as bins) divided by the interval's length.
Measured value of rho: -13.4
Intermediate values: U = 1.3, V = 14.7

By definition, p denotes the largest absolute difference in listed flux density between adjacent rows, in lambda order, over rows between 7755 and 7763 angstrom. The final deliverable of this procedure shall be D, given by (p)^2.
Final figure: 0.5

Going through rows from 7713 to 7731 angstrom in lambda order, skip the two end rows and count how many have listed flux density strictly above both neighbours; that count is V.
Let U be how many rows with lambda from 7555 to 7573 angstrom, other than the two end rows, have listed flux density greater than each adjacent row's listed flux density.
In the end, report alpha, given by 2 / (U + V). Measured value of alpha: 0.50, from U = 2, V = 2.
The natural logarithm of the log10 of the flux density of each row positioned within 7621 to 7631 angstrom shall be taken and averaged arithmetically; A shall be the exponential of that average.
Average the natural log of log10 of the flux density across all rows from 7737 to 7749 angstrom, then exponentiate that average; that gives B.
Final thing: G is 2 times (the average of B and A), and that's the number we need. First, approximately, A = 1.18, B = 1.16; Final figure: 2.34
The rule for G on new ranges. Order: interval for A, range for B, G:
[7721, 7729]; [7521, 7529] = 2.35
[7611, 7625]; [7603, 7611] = 2.34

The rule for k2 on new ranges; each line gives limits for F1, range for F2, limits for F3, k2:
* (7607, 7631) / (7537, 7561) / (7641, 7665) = -0.09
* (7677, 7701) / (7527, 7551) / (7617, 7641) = 0.20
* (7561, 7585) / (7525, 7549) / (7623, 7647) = -0.26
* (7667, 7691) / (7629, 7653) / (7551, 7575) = 0.00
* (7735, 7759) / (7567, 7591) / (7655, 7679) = -0.11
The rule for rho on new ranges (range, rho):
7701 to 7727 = -13.5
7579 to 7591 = -13.4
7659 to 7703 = -9.0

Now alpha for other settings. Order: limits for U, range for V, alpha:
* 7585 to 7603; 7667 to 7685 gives 0.67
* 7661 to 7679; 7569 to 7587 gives 0.50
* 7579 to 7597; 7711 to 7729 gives 0.50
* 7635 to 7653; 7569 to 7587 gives 0.33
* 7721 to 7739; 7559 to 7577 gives 0.40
